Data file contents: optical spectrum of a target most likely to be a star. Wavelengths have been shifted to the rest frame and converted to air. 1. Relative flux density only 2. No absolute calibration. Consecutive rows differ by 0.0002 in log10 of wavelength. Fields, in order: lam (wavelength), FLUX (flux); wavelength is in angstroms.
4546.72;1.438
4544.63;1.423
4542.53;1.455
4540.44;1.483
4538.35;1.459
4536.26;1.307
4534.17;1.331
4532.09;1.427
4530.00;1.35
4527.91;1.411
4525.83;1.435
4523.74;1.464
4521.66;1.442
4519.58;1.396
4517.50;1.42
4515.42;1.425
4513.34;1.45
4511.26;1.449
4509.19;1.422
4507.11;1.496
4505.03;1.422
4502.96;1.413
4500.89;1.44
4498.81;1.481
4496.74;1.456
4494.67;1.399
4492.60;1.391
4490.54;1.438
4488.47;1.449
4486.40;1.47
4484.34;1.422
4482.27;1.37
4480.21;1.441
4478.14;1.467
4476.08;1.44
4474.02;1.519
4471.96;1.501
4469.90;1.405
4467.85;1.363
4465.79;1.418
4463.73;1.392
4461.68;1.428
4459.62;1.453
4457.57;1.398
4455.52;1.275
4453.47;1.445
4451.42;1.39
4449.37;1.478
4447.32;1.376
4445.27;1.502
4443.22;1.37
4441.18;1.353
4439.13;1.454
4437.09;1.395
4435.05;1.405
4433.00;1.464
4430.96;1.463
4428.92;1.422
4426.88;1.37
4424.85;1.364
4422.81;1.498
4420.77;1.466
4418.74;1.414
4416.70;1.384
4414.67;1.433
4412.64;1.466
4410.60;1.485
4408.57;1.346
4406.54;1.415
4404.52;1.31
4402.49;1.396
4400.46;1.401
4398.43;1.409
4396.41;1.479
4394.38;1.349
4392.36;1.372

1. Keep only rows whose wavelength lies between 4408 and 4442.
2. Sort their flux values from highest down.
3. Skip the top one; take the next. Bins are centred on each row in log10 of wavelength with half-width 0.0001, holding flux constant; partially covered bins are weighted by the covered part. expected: 1.485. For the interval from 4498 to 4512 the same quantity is 1.481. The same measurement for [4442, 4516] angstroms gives 1.502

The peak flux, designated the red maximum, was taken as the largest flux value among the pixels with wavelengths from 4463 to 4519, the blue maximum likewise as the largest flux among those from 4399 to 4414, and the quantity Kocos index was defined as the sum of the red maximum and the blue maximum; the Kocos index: 3.00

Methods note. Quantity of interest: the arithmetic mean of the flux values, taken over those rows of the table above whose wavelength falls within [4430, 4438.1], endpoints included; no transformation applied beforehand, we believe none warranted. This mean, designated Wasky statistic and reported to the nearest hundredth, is 1.43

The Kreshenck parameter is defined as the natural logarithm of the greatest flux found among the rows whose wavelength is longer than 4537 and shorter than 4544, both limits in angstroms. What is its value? 0.39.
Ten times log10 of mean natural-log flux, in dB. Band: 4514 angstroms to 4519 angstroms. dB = -4.53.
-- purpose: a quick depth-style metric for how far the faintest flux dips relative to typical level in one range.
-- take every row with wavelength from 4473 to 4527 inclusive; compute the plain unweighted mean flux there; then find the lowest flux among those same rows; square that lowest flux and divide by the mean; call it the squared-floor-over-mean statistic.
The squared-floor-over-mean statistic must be 1.30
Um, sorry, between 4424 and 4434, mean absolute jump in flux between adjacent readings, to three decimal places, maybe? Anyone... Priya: 0.025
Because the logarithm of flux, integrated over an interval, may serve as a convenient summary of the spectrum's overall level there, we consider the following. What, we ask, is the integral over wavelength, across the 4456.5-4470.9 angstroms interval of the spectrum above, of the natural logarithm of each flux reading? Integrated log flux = 4.92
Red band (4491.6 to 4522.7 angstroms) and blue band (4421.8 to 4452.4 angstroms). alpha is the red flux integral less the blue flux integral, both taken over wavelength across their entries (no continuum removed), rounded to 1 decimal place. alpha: 1.1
